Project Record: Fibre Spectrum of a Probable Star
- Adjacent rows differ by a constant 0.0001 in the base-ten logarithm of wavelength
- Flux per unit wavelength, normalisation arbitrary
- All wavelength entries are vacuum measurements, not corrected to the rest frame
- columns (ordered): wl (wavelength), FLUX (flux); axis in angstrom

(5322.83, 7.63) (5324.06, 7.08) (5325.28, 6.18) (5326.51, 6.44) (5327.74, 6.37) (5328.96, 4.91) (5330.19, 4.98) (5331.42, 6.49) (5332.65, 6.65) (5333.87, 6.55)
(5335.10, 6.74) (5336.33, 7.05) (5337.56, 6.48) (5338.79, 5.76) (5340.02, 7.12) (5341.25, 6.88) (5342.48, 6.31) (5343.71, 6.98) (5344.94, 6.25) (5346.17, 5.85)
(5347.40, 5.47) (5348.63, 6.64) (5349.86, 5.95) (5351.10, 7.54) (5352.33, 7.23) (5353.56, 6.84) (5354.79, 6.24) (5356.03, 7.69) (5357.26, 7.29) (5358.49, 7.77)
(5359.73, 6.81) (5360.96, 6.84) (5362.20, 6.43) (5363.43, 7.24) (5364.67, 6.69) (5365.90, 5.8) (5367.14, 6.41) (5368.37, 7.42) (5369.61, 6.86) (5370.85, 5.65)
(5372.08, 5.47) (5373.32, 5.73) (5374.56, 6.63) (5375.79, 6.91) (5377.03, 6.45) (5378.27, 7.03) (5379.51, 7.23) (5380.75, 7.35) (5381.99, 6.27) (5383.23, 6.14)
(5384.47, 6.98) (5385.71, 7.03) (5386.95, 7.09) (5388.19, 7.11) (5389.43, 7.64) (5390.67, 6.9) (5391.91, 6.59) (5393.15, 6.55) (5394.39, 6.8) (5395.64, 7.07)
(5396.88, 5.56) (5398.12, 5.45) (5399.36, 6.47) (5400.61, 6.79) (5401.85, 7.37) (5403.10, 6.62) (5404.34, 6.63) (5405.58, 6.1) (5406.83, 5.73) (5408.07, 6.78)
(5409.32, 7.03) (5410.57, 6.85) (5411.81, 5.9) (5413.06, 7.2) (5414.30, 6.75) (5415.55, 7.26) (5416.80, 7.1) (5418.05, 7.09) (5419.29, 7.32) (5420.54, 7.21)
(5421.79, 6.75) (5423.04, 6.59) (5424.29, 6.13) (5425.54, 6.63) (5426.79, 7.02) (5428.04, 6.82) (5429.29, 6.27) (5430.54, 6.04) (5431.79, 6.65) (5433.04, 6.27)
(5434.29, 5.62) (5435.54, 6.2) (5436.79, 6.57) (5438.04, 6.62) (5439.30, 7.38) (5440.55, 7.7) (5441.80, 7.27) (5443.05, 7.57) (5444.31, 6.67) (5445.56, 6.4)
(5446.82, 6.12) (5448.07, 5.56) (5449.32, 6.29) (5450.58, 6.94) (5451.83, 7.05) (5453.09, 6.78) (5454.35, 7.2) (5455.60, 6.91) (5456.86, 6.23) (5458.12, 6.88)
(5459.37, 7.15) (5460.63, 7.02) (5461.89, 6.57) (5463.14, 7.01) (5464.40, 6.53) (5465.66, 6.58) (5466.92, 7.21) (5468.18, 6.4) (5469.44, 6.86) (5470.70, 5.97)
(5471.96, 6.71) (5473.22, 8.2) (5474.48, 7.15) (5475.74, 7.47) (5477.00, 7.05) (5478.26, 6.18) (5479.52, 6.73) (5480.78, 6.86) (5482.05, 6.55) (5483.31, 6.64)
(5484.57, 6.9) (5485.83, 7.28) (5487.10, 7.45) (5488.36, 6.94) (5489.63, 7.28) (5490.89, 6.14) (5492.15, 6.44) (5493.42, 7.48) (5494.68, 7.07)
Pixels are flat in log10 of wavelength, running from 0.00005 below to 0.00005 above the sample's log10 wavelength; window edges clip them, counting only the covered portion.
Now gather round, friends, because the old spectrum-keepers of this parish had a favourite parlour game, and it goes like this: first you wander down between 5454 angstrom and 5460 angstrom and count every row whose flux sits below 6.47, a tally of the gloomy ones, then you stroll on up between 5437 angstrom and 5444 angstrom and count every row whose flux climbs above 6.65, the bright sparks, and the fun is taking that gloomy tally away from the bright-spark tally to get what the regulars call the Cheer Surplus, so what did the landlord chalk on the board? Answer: 3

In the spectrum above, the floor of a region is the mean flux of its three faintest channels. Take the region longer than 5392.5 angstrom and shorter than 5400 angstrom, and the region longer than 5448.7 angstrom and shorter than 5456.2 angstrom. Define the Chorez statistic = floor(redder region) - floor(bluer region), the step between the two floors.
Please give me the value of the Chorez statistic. 0.83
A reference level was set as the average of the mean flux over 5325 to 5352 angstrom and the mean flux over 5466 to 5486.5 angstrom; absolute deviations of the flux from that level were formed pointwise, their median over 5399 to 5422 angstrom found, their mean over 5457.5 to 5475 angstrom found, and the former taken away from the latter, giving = -0.07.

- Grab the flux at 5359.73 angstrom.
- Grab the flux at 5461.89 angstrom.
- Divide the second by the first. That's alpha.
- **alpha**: 0.96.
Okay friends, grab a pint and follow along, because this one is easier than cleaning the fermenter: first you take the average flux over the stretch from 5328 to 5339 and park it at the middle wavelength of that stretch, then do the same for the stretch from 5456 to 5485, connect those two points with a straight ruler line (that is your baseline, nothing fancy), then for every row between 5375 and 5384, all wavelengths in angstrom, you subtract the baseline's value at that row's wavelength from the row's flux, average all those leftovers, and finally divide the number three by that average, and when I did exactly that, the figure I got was 8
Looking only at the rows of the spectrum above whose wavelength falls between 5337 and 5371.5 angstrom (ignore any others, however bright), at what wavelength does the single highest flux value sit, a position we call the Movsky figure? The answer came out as 5358.49 angstrom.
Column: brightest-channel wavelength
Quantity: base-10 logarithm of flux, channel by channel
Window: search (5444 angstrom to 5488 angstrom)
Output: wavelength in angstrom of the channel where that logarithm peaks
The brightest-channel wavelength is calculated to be 5473.22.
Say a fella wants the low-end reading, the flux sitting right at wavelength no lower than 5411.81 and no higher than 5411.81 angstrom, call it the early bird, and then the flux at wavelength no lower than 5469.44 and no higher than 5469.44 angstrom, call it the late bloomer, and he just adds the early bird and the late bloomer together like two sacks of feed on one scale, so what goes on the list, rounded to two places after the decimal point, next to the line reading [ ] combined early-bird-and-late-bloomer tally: 12.76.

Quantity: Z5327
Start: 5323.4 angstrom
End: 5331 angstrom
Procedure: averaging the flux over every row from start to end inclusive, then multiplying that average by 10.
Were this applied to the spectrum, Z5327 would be 60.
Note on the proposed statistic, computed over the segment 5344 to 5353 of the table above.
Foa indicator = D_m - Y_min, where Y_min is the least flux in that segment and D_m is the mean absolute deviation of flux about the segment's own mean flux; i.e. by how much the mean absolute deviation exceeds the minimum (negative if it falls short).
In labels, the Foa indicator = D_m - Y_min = -4.9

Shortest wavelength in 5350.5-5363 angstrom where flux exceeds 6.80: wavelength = 5351.10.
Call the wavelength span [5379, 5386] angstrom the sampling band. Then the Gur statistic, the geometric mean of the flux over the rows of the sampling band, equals 6.8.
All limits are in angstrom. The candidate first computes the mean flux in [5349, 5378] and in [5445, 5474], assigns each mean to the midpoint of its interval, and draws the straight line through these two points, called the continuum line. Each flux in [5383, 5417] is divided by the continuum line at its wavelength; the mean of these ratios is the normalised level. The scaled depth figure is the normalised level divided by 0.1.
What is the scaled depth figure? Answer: 10.0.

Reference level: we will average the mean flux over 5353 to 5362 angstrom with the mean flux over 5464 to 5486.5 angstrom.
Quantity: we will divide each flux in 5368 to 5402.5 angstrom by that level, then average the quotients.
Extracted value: 0.96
